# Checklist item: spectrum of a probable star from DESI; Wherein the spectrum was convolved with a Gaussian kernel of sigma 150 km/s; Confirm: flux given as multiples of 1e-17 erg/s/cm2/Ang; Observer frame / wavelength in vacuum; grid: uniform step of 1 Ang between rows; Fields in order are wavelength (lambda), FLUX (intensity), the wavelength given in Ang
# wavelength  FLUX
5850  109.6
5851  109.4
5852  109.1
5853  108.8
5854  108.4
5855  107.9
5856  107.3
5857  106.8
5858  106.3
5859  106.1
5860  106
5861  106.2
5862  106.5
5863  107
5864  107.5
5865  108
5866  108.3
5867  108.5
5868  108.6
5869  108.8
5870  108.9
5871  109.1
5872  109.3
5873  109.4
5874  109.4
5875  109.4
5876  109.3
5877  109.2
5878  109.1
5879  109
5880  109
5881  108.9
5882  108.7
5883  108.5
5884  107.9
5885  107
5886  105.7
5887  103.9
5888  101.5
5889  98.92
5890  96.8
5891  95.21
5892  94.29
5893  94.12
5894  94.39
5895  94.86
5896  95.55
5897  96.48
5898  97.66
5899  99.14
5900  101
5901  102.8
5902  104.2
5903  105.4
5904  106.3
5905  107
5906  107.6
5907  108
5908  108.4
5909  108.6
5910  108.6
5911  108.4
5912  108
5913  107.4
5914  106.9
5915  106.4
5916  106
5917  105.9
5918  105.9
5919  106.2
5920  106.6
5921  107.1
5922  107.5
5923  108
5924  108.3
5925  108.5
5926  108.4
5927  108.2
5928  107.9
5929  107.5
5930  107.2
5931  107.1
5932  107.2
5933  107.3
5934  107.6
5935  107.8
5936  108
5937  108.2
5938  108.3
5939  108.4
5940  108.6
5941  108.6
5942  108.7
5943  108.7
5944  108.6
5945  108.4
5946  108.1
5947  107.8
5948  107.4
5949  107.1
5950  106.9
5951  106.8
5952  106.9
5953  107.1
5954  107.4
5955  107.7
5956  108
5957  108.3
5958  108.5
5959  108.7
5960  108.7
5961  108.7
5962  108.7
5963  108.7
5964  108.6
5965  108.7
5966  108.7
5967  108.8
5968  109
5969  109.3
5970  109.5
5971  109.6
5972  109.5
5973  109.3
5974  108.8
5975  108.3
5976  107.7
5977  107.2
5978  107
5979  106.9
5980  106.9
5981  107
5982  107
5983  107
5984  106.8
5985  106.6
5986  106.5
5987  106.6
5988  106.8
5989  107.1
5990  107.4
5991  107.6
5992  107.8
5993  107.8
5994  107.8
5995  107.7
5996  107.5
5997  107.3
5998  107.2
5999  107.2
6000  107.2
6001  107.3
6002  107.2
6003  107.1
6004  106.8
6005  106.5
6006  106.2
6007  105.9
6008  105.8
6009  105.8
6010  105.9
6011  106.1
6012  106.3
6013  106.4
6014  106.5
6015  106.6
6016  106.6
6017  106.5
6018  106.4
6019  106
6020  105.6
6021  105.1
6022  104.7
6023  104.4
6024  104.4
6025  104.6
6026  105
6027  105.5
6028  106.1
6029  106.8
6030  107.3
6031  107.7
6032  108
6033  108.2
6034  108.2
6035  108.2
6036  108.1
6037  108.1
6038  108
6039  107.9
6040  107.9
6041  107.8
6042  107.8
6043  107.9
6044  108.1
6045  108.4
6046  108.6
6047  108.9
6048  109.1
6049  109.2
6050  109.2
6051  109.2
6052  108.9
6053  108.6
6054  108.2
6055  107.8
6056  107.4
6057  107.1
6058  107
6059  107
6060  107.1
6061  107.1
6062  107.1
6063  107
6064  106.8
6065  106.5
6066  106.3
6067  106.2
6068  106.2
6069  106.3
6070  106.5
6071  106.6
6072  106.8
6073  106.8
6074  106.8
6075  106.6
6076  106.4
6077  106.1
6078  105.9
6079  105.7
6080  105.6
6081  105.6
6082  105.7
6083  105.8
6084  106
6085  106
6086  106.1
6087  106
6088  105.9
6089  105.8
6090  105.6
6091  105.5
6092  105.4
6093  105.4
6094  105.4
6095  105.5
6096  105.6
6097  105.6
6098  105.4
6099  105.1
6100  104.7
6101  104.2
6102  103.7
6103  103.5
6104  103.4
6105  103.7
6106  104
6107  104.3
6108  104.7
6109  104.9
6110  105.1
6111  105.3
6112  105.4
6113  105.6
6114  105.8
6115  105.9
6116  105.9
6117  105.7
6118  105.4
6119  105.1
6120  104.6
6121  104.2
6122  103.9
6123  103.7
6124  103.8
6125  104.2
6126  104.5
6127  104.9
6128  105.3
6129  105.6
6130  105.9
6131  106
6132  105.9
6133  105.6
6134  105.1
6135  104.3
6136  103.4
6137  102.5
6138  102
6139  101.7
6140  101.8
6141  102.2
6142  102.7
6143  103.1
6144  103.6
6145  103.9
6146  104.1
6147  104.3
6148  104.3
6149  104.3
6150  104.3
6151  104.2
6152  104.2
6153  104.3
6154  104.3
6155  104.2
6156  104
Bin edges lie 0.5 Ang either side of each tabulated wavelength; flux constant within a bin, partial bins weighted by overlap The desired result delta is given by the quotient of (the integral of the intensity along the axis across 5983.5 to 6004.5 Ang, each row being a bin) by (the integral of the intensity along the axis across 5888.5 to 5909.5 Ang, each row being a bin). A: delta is 1.06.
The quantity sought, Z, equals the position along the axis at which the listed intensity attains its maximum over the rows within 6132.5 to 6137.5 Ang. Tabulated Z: 6133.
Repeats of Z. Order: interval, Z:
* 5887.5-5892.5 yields 5888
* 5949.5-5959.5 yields 5959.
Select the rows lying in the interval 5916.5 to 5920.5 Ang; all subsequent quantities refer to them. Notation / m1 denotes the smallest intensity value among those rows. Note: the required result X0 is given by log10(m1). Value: 2.02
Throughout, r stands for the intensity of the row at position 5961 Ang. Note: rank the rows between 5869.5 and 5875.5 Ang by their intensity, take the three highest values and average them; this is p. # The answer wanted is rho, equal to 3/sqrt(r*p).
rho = 0.0275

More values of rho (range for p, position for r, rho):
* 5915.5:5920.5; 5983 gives 0.0281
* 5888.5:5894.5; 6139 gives 0.0302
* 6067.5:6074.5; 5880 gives 0.0278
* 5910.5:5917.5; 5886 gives 0.0281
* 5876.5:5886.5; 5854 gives 0.0276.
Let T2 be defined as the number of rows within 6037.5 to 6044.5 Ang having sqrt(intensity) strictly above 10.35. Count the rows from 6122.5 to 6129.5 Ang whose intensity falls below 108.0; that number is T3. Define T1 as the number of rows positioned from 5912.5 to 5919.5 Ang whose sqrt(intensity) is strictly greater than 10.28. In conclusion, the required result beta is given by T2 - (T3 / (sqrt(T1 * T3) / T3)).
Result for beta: 0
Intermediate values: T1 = 7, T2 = 7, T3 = 7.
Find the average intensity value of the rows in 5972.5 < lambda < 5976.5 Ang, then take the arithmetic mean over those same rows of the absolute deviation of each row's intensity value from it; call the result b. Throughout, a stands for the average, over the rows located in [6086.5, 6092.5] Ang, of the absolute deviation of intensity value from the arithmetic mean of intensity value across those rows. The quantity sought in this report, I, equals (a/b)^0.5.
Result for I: 0.62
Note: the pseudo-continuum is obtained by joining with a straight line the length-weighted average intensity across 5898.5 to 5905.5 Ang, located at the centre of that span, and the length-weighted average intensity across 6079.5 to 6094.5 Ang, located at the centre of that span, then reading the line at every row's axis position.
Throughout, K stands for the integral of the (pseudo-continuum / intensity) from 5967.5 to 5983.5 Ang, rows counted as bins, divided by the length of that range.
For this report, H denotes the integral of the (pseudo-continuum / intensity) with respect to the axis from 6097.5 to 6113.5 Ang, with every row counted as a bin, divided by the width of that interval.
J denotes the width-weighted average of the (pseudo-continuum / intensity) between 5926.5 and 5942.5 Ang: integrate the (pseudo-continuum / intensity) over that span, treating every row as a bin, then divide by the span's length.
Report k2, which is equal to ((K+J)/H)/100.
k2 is 0.0191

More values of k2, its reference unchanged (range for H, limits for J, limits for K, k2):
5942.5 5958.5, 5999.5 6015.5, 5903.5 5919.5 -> 0.0202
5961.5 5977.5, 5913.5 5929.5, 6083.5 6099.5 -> 0.0205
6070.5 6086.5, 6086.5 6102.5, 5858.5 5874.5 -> 0.0197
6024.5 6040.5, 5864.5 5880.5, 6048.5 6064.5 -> 0.0196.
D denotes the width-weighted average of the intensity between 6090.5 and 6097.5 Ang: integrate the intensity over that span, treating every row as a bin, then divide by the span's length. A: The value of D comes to 105.5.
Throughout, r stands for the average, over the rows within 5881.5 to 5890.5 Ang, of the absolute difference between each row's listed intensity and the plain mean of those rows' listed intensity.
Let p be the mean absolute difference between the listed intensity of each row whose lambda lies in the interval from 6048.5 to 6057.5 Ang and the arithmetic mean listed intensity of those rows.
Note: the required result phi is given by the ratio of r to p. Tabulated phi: 5.2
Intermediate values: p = 0.7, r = 3.60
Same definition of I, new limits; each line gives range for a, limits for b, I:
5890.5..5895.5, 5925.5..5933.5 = 0.93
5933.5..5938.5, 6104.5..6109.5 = 0.76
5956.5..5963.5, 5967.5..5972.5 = 0.82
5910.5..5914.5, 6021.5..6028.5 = 1.03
